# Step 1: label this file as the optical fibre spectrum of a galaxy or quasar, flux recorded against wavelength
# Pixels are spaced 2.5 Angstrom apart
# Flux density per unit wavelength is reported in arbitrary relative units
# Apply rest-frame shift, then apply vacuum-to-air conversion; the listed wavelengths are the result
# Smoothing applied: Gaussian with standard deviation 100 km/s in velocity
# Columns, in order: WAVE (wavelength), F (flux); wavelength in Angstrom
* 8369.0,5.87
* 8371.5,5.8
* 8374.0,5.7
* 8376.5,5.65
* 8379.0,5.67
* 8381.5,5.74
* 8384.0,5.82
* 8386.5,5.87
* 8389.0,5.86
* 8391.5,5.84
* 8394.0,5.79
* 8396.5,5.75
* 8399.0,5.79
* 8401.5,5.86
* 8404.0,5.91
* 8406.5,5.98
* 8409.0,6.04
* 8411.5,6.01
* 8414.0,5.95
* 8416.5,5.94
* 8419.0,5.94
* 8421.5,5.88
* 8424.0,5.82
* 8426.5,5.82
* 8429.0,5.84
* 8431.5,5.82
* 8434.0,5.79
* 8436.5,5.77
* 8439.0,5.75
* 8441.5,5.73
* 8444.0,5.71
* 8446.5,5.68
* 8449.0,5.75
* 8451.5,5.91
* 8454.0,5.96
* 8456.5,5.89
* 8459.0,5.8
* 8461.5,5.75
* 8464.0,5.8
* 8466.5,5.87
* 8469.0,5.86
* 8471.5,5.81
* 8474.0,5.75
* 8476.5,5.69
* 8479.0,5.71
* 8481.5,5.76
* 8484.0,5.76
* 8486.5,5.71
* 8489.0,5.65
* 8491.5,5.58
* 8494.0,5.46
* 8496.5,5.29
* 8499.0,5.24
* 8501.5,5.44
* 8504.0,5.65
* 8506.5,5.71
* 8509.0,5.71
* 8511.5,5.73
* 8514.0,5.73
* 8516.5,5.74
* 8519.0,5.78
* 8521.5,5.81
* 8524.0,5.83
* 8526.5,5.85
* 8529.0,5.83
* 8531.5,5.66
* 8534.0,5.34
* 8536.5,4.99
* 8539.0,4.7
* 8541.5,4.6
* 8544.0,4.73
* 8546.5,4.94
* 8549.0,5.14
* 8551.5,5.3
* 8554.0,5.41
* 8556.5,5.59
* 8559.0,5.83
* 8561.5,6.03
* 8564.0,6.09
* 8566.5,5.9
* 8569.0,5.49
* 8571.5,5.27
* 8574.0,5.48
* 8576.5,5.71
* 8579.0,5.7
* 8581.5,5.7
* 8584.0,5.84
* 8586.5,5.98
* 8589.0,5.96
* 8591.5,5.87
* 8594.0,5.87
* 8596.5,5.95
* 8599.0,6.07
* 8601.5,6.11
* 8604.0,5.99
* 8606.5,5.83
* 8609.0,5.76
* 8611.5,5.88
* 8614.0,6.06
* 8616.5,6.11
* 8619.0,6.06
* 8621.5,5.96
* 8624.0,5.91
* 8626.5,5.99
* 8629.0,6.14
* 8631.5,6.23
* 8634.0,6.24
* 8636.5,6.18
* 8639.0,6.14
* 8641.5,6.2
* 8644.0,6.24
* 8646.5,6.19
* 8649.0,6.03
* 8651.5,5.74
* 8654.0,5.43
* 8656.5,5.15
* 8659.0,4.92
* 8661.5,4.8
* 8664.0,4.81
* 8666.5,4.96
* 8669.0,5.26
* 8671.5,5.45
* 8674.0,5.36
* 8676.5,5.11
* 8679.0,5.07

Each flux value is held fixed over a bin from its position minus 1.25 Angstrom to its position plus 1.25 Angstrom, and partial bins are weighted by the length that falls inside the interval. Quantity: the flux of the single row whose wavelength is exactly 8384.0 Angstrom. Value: 5.82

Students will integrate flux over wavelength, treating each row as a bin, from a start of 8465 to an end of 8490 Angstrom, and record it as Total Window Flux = 144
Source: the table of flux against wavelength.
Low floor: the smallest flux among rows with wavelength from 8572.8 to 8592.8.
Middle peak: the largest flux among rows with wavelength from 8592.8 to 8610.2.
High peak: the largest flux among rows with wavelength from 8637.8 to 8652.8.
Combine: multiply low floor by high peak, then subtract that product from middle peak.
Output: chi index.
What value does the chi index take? -28.1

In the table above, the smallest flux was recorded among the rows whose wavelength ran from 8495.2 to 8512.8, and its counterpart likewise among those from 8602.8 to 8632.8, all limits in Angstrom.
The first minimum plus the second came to 11.0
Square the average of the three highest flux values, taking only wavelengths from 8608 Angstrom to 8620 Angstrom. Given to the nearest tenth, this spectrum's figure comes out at 36.9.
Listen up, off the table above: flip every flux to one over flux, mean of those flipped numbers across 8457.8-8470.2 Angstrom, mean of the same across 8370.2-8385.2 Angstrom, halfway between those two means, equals 0.173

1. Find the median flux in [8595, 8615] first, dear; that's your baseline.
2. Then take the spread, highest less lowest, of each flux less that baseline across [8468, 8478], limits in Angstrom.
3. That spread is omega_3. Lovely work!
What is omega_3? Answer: 0.17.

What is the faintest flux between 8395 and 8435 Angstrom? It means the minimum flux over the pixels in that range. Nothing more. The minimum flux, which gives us 5.75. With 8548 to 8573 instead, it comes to 5.14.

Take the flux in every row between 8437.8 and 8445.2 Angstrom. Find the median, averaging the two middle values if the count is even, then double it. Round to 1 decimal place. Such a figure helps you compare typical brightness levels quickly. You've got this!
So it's 11.5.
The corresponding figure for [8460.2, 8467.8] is 11.6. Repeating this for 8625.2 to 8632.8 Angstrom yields 12.3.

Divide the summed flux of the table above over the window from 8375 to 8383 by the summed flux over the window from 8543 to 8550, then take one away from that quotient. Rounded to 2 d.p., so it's 0.15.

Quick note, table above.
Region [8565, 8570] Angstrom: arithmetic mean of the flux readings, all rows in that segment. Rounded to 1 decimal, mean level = 5.7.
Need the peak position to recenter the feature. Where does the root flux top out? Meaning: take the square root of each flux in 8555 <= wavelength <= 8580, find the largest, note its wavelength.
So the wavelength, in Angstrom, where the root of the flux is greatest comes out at 8564.0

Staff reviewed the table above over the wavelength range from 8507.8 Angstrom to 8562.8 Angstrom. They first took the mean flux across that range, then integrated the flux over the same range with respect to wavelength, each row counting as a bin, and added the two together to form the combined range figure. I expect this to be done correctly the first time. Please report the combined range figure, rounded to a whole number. 306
